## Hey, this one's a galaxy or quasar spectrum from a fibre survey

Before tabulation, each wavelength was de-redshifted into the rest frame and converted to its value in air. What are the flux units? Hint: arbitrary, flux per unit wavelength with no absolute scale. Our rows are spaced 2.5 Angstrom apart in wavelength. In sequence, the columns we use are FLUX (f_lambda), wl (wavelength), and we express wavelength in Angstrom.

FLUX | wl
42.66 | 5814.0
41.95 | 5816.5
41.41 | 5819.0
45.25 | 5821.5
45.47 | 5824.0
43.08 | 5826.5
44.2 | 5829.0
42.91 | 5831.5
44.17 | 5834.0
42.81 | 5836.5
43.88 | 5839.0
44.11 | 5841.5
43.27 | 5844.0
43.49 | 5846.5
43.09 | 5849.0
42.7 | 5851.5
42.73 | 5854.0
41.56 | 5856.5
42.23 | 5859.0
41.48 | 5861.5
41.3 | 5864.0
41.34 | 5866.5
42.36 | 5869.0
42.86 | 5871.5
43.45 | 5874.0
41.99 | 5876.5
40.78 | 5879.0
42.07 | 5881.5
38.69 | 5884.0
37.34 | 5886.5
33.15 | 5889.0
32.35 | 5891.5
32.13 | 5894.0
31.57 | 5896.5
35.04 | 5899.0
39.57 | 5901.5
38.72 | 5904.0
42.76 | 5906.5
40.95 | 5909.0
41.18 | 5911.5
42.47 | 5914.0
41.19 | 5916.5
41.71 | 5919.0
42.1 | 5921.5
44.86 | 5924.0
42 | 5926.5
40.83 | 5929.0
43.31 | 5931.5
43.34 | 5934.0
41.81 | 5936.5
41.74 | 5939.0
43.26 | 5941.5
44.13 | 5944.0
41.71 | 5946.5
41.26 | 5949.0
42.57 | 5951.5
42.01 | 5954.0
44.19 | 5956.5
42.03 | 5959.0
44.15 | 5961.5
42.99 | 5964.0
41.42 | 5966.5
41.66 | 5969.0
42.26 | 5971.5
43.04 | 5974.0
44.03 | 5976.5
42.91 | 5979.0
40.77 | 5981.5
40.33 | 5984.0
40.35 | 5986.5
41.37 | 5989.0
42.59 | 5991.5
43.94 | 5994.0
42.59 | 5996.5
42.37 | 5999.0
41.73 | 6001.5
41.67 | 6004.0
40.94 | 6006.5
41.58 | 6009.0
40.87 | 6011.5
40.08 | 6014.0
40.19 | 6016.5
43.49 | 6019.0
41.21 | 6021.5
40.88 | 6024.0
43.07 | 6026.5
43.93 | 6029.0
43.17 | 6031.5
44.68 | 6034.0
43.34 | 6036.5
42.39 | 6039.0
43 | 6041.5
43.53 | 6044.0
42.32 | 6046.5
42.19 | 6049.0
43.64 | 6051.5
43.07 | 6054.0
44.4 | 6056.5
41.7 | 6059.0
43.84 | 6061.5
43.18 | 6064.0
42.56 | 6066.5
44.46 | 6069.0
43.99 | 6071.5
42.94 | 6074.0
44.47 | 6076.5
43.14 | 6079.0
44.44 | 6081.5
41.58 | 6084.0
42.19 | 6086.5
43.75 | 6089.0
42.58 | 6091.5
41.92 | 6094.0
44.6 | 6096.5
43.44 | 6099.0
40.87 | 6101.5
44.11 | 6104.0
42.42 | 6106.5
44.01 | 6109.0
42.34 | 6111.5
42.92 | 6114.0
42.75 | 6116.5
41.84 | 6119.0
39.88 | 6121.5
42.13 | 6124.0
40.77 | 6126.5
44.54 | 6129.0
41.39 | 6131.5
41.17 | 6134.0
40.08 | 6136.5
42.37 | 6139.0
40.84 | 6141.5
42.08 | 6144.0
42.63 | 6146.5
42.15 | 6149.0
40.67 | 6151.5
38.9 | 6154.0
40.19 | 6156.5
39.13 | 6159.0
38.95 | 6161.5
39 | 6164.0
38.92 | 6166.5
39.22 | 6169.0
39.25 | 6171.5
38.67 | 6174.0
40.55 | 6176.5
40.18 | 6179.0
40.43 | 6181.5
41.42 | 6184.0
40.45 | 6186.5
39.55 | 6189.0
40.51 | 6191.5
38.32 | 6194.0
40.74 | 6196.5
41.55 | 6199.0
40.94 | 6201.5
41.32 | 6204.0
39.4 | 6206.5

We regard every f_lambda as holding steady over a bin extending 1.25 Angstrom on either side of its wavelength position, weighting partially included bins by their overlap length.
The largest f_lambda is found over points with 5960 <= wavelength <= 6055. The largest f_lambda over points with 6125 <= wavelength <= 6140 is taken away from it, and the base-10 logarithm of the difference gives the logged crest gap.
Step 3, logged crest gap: -0.9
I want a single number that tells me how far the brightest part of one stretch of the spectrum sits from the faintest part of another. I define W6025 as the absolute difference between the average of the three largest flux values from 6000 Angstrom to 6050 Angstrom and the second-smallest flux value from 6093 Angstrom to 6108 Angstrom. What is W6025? 2.1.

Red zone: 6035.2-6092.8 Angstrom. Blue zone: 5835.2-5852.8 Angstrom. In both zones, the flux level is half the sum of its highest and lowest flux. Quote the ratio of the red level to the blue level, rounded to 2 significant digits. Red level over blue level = 0.99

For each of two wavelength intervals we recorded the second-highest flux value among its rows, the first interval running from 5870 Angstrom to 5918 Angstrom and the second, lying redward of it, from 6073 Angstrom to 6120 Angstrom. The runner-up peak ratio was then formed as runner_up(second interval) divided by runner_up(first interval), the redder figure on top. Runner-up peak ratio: 1.04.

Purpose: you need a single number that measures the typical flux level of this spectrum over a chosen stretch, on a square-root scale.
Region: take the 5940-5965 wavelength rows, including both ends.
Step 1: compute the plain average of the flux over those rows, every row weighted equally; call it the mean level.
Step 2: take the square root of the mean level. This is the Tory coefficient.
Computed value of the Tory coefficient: 6.54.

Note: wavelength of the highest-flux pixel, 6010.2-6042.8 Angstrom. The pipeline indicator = 6034.0 Angstrom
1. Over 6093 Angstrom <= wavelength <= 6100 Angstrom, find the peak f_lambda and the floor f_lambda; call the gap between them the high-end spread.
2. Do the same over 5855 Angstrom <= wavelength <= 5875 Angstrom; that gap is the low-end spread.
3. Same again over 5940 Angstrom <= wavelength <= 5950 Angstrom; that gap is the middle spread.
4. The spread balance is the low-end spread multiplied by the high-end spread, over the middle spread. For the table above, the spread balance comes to 2.0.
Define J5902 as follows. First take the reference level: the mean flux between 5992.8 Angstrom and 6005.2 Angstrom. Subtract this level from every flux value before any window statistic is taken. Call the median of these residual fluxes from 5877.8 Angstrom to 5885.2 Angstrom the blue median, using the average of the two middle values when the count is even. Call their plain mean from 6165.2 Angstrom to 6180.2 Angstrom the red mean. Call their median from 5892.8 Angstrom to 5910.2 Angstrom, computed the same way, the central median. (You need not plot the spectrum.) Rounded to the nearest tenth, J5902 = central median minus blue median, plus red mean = -5.1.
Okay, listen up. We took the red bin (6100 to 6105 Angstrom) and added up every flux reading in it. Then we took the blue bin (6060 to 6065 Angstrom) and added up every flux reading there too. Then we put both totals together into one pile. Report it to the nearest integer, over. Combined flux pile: 172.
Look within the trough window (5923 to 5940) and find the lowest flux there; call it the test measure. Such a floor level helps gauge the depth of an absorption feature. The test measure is 40.83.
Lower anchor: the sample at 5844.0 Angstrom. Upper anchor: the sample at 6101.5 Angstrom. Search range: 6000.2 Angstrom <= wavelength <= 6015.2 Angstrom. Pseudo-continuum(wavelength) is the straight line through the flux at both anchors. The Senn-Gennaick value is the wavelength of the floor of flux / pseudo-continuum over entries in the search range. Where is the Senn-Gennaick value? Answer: 6014.0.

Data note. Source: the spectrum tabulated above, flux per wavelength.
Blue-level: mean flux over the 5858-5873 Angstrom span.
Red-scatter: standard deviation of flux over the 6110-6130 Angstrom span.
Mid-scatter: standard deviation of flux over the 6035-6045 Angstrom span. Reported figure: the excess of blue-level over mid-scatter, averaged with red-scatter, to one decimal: 21.4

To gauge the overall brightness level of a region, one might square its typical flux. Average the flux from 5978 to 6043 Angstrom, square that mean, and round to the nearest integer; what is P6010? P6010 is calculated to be 1769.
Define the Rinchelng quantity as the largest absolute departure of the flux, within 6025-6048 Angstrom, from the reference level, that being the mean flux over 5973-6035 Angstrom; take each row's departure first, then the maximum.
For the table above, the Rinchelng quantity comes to 2.6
